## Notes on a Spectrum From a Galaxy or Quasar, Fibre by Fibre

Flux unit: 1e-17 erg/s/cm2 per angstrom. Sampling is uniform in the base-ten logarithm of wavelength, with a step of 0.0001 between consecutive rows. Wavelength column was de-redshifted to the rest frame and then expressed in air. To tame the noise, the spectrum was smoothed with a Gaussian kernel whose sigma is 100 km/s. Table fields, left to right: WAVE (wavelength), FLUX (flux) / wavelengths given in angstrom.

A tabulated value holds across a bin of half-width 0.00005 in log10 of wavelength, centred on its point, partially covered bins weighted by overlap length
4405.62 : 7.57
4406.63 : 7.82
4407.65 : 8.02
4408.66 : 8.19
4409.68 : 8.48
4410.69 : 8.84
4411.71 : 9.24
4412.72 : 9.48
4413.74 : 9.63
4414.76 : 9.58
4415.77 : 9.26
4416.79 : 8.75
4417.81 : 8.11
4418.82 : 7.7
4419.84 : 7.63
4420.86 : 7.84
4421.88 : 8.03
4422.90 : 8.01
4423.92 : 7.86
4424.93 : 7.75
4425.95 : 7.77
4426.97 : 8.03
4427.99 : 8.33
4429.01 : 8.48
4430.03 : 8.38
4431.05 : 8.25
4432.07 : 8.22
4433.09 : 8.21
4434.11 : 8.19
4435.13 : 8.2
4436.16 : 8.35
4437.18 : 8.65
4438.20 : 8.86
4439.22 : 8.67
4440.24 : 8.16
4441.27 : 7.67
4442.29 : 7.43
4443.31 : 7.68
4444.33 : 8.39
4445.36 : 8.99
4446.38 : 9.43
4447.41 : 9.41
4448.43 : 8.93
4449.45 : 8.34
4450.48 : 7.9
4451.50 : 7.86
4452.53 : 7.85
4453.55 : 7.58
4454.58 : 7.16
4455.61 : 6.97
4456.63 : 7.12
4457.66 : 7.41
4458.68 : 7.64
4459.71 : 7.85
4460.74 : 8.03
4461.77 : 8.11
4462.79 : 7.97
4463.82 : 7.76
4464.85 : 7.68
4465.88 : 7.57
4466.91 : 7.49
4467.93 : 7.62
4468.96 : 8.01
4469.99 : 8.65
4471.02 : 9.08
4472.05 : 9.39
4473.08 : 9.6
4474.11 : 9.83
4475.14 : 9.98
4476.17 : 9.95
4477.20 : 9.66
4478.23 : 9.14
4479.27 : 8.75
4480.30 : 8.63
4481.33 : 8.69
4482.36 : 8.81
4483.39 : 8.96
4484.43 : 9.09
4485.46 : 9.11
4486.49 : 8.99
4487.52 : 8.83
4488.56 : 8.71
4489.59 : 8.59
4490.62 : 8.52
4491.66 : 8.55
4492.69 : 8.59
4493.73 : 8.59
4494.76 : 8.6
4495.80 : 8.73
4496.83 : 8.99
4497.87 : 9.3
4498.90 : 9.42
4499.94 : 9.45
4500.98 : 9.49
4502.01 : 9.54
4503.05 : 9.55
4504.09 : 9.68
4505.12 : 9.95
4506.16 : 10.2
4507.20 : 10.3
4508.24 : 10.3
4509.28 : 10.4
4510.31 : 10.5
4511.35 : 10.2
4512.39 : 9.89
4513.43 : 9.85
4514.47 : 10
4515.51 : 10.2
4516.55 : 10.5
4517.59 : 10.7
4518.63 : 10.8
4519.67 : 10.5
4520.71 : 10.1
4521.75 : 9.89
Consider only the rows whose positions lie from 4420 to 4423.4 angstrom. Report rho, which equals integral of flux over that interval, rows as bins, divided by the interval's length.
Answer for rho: 7.9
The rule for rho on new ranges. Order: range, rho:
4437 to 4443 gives 8.2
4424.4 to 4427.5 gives 7.9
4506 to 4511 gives 10.3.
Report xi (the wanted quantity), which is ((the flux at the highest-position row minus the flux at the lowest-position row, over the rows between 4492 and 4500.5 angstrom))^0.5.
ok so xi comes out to 0.93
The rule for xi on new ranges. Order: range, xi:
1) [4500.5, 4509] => 0.90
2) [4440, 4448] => 1.12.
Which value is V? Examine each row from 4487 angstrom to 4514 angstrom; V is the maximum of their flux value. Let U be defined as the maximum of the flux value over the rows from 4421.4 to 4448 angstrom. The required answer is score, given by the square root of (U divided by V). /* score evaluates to 0.95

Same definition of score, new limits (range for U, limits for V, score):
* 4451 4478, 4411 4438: 1.02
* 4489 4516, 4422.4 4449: 1.06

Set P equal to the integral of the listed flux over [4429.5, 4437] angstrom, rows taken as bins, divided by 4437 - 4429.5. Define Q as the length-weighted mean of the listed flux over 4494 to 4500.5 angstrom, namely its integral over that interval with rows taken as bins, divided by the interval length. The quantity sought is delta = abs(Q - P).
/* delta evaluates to 0.8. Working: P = 8.3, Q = 9.1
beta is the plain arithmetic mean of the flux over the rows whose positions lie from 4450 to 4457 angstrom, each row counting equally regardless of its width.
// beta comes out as 7.5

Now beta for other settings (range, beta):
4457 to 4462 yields 7.8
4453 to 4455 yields 7.4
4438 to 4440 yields 8.8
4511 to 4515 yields 10.0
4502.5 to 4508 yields 9.9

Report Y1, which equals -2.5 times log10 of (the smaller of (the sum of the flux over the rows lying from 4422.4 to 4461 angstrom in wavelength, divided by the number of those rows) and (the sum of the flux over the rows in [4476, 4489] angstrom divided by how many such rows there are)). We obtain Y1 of -2.27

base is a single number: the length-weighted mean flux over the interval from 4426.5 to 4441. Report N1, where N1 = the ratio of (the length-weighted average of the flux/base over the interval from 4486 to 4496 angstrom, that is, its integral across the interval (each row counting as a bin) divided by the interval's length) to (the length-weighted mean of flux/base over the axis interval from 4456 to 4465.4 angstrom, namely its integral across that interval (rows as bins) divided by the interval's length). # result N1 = 1.12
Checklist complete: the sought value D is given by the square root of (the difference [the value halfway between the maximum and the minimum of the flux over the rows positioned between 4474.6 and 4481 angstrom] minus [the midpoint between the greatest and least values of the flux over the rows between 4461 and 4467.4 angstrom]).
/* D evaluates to 1.23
